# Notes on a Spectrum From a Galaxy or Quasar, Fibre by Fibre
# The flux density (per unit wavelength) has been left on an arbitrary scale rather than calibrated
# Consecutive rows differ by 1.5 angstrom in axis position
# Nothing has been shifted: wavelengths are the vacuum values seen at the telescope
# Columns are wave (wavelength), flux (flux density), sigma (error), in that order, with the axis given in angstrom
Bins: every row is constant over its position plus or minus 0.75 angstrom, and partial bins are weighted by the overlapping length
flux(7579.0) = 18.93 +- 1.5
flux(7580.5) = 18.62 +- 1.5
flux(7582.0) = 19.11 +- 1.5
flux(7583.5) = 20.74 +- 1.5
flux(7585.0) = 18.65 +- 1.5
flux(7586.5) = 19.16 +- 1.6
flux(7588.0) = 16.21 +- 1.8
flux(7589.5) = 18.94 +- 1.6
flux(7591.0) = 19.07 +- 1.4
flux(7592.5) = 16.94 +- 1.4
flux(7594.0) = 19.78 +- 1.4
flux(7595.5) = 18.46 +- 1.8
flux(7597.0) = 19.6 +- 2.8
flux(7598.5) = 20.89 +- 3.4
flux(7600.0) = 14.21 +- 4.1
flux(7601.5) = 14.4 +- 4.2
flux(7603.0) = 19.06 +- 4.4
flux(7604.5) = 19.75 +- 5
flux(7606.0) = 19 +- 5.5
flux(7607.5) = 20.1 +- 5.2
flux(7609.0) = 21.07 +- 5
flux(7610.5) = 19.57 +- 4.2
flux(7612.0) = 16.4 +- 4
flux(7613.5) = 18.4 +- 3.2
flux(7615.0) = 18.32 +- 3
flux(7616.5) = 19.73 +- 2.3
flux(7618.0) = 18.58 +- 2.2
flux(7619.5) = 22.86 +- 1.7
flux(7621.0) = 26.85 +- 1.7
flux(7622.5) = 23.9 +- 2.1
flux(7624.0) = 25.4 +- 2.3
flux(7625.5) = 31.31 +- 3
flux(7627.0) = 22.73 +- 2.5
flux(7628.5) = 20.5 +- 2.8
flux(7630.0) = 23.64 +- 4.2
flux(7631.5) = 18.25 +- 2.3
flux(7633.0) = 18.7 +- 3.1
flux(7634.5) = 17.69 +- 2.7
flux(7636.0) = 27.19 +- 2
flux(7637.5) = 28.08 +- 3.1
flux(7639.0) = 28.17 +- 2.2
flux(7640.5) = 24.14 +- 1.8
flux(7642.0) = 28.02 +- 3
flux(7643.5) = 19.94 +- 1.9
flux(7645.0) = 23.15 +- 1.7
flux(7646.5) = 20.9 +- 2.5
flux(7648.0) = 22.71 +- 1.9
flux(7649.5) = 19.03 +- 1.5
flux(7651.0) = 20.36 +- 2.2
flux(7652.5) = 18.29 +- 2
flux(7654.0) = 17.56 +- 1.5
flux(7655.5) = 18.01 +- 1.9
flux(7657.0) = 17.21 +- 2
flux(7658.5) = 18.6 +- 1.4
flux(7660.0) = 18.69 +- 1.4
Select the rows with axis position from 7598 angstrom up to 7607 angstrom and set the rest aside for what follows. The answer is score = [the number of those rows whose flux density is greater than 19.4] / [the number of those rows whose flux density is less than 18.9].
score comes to 1.0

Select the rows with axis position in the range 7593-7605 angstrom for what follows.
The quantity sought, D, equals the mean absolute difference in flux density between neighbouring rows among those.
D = 2.3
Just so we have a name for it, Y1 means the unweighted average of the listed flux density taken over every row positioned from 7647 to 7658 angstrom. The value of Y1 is 19.0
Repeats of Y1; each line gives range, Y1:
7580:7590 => 18.8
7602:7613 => 19.3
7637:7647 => 24.6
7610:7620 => 19.1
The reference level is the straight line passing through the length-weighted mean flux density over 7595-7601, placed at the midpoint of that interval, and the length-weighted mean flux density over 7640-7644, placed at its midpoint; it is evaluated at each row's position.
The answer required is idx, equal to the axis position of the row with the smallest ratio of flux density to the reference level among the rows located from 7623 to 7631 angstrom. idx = 7628.5 angstrom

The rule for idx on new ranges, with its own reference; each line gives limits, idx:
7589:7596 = 7592.5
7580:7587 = 7585.0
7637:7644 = 7643.5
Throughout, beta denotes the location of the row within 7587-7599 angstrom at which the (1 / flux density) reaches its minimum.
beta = 7598.5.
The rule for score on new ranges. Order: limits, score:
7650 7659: 0.2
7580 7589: 0.3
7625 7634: 2.0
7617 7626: 5.0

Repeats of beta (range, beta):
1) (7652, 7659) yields 7658.5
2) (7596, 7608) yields 7598.5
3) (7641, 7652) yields 7642.0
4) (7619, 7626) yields 7625.5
